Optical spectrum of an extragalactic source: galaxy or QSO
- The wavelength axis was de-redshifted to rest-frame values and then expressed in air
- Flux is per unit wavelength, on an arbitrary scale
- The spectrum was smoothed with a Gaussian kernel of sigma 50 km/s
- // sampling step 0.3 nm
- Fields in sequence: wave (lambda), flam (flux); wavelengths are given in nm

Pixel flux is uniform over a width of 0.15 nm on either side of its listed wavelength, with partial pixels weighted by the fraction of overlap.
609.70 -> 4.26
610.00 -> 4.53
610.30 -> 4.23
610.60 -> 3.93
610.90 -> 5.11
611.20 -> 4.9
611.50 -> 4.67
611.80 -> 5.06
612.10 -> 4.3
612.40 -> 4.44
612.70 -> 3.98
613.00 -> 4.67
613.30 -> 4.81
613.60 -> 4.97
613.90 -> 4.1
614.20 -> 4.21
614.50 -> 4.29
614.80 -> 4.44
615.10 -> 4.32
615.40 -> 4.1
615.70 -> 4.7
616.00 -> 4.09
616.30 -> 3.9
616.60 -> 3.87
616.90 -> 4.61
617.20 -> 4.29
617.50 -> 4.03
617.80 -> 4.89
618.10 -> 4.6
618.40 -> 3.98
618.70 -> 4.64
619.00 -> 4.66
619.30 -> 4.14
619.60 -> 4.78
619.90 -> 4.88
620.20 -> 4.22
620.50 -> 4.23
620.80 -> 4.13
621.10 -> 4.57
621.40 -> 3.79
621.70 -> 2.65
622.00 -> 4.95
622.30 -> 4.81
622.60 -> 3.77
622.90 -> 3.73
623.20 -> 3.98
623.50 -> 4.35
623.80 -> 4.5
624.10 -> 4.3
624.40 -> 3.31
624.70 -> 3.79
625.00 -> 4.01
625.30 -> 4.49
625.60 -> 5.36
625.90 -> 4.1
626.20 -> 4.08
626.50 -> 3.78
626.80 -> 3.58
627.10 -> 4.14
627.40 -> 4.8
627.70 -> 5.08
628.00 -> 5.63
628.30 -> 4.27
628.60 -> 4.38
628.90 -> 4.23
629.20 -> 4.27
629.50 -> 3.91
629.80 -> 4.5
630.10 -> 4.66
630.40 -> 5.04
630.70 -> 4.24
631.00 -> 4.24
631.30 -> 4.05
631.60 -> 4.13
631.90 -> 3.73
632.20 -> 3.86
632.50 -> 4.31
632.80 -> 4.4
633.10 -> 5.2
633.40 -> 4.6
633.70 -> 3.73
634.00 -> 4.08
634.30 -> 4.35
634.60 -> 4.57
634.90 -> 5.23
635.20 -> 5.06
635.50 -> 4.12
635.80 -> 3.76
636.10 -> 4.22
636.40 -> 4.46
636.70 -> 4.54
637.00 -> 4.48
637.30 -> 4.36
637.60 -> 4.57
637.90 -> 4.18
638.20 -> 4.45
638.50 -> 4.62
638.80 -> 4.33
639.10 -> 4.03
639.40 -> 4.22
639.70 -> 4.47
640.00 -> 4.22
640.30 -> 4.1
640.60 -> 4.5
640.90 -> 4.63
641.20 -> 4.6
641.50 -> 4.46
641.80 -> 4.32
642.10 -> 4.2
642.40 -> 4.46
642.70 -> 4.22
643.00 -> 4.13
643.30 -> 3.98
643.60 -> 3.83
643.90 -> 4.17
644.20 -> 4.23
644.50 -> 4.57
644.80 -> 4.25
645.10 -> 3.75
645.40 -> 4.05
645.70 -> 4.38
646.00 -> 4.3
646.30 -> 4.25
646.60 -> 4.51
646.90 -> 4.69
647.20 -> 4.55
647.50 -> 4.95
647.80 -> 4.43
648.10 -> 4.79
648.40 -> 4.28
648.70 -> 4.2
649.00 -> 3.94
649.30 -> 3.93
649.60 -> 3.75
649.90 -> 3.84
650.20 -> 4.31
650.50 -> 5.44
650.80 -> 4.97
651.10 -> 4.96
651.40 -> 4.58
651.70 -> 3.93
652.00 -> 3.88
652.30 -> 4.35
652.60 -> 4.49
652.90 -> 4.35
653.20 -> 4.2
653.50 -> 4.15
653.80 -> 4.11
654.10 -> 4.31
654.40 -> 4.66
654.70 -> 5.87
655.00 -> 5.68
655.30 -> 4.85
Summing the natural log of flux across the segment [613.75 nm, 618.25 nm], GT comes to 21.83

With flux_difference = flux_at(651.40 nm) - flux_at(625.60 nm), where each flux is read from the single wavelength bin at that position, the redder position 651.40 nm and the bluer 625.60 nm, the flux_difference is -0.8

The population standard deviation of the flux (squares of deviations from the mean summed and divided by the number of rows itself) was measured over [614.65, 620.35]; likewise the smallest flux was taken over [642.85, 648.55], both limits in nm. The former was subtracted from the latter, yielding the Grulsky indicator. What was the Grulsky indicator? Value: 3.42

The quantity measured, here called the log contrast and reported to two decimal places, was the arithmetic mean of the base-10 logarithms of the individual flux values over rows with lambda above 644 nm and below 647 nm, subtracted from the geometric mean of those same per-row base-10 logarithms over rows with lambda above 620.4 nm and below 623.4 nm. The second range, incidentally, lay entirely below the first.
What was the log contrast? -0.03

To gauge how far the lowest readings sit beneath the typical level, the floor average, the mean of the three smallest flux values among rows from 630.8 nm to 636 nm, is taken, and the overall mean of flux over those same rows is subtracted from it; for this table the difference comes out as -0.58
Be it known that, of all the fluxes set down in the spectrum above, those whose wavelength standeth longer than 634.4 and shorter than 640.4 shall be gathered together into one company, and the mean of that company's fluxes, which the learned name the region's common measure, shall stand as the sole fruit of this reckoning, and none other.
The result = 4.40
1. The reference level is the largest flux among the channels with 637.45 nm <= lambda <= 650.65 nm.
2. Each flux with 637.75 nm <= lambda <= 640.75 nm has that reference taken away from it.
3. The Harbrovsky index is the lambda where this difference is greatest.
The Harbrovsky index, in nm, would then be 638.50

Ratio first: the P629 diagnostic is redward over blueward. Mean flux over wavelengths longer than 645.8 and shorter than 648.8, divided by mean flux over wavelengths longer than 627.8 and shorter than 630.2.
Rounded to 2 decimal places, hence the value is 1.00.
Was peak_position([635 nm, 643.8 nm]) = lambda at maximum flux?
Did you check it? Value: 635.20 nm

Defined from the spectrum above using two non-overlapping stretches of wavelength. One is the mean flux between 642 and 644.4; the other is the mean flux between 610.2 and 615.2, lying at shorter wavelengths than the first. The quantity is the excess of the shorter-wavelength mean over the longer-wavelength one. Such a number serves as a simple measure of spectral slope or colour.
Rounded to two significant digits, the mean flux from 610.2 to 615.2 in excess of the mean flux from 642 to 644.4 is 0.34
